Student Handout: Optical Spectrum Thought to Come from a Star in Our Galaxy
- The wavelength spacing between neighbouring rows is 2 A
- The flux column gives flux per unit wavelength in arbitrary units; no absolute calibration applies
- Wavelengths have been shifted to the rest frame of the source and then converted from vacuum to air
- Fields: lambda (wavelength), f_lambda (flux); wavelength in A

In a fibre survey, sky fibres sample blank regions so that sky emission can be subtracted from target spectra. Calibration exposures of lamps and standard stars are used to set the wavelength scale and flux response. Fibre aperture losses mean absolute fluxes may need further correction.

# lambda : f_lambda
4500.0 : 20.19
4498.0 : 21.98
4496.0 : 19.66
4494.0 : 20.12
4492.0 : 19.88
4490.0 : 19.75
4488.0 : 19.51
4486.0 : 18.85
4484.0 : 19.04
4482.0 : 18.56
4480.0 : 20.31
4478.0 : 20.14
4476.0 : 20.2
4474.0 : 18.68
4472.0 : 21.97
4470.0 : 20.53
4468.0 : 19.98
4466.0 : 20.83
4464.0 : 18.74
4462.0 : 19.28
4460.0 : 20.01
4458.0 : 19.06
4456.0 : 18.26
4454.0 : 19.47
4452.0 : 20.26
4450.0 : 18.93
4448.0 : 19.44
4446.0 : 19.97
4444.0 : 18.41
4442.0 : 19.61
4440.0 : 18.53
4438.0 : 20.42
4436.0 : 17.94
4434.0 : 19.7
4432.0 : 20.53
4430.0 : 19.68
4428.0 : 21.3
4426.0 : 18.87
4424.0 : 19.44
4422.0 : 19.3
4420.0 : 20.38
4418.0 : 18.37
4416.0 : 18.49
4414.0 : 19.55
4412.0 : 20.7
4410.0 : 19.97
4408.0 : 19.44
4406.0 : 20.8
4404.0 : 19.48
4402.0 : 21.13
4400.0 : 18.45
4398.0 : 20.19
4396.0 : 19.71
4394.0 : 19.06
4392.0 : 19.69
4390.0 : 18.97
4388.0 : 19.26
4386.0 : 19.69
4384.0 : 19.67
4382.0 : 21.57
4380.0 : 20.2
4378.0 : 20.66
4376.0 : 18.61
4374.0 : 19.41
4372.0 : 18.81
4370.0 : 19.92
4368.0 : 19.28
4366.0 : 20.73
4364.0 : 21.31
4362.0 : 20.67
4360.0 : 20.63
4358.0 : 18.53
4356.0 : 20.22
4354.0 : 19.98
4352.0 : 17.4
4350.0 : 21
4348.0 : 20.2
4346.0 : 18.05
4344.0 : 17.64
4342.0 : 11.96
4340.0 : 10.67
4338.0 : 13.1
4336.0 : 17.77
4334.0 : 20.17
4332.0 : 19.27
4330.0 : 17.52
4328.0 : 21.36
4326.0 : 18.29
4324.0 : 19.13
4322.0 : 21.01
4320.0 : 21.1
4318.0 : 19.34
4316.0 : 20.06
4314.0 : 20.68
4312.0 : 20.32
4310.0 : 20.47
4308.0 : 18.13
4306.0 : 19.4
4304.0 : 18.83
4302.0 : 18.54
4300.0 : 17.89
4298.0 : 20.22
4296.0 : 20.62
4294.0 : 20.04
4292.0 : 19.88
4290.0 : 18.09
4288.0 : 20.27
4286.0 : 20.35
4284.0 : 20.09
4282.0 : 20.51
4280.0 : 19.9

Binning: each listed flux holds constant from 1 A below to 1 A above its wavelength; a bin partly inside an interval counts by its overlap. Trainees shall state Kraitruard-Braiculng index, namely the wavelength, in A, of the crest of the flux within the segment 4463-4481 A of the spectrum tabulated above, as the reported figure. 4472.0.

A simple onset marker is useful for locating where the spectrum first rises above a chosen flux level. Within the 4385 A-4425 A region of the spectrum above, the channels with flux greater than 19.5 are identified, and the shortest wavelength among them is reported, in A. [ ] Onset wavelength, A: 4386.0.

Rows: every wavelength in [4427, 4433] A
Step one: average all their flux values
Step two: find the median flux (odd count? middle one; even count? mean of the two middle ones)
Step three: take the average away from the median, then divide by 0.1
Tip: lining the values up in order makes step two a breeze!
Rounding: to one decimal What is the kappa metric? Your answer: 0.3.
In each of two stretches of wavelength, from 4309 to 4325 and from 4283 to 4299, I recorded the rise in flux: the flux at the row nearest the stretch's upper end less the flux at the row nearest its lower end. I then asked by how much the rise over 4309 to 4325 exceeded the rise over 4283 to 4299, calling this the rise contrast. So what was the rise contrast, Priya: -1.5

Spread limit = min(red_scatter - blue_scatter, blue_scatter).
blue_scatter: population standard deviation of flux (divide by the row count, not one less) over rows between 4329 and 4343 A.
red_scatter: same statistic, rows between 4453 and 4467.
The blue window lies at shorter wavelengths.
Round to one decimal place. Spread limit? -2.7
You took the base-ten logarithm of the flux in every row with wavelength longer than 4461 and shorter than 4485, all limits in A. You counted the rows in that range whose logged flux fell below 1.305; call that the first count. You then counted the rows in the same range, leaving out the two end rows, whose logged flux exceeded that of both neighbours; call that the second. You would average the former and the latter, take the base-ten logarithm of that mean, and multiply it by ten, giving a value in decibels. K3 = 7.40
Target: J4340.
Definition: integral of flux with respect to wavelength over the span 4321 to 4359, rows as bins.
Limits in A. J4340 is 687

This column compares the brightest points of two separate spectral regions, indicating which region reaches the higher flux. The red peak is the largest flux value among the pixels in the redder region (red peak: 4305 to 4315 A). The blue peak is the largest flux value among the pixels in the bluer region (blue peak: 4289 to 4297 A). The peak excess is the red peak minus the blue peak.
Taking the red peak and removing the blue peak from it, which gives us 0.1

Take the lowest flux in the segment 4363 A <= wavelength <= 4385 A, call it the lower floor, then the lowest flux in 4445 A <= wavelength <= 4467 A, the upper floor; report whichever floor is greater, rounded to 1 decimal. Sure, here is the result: 18.6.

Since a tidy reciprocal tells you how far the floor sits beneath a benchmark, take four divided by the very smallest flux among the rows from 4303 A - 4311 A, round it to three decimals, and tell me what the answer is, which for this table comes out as 0.221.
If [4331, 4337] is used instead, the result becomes 0.225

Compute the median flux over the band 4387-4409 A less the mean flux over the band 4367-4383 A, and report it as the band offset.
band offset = -0.3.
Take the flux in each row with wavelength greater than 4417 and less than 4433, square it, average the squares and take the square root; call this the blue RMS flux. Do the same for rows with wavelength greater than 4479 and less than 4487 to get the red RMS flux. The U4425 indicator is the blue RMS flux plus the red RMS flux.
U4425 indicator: 39.0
